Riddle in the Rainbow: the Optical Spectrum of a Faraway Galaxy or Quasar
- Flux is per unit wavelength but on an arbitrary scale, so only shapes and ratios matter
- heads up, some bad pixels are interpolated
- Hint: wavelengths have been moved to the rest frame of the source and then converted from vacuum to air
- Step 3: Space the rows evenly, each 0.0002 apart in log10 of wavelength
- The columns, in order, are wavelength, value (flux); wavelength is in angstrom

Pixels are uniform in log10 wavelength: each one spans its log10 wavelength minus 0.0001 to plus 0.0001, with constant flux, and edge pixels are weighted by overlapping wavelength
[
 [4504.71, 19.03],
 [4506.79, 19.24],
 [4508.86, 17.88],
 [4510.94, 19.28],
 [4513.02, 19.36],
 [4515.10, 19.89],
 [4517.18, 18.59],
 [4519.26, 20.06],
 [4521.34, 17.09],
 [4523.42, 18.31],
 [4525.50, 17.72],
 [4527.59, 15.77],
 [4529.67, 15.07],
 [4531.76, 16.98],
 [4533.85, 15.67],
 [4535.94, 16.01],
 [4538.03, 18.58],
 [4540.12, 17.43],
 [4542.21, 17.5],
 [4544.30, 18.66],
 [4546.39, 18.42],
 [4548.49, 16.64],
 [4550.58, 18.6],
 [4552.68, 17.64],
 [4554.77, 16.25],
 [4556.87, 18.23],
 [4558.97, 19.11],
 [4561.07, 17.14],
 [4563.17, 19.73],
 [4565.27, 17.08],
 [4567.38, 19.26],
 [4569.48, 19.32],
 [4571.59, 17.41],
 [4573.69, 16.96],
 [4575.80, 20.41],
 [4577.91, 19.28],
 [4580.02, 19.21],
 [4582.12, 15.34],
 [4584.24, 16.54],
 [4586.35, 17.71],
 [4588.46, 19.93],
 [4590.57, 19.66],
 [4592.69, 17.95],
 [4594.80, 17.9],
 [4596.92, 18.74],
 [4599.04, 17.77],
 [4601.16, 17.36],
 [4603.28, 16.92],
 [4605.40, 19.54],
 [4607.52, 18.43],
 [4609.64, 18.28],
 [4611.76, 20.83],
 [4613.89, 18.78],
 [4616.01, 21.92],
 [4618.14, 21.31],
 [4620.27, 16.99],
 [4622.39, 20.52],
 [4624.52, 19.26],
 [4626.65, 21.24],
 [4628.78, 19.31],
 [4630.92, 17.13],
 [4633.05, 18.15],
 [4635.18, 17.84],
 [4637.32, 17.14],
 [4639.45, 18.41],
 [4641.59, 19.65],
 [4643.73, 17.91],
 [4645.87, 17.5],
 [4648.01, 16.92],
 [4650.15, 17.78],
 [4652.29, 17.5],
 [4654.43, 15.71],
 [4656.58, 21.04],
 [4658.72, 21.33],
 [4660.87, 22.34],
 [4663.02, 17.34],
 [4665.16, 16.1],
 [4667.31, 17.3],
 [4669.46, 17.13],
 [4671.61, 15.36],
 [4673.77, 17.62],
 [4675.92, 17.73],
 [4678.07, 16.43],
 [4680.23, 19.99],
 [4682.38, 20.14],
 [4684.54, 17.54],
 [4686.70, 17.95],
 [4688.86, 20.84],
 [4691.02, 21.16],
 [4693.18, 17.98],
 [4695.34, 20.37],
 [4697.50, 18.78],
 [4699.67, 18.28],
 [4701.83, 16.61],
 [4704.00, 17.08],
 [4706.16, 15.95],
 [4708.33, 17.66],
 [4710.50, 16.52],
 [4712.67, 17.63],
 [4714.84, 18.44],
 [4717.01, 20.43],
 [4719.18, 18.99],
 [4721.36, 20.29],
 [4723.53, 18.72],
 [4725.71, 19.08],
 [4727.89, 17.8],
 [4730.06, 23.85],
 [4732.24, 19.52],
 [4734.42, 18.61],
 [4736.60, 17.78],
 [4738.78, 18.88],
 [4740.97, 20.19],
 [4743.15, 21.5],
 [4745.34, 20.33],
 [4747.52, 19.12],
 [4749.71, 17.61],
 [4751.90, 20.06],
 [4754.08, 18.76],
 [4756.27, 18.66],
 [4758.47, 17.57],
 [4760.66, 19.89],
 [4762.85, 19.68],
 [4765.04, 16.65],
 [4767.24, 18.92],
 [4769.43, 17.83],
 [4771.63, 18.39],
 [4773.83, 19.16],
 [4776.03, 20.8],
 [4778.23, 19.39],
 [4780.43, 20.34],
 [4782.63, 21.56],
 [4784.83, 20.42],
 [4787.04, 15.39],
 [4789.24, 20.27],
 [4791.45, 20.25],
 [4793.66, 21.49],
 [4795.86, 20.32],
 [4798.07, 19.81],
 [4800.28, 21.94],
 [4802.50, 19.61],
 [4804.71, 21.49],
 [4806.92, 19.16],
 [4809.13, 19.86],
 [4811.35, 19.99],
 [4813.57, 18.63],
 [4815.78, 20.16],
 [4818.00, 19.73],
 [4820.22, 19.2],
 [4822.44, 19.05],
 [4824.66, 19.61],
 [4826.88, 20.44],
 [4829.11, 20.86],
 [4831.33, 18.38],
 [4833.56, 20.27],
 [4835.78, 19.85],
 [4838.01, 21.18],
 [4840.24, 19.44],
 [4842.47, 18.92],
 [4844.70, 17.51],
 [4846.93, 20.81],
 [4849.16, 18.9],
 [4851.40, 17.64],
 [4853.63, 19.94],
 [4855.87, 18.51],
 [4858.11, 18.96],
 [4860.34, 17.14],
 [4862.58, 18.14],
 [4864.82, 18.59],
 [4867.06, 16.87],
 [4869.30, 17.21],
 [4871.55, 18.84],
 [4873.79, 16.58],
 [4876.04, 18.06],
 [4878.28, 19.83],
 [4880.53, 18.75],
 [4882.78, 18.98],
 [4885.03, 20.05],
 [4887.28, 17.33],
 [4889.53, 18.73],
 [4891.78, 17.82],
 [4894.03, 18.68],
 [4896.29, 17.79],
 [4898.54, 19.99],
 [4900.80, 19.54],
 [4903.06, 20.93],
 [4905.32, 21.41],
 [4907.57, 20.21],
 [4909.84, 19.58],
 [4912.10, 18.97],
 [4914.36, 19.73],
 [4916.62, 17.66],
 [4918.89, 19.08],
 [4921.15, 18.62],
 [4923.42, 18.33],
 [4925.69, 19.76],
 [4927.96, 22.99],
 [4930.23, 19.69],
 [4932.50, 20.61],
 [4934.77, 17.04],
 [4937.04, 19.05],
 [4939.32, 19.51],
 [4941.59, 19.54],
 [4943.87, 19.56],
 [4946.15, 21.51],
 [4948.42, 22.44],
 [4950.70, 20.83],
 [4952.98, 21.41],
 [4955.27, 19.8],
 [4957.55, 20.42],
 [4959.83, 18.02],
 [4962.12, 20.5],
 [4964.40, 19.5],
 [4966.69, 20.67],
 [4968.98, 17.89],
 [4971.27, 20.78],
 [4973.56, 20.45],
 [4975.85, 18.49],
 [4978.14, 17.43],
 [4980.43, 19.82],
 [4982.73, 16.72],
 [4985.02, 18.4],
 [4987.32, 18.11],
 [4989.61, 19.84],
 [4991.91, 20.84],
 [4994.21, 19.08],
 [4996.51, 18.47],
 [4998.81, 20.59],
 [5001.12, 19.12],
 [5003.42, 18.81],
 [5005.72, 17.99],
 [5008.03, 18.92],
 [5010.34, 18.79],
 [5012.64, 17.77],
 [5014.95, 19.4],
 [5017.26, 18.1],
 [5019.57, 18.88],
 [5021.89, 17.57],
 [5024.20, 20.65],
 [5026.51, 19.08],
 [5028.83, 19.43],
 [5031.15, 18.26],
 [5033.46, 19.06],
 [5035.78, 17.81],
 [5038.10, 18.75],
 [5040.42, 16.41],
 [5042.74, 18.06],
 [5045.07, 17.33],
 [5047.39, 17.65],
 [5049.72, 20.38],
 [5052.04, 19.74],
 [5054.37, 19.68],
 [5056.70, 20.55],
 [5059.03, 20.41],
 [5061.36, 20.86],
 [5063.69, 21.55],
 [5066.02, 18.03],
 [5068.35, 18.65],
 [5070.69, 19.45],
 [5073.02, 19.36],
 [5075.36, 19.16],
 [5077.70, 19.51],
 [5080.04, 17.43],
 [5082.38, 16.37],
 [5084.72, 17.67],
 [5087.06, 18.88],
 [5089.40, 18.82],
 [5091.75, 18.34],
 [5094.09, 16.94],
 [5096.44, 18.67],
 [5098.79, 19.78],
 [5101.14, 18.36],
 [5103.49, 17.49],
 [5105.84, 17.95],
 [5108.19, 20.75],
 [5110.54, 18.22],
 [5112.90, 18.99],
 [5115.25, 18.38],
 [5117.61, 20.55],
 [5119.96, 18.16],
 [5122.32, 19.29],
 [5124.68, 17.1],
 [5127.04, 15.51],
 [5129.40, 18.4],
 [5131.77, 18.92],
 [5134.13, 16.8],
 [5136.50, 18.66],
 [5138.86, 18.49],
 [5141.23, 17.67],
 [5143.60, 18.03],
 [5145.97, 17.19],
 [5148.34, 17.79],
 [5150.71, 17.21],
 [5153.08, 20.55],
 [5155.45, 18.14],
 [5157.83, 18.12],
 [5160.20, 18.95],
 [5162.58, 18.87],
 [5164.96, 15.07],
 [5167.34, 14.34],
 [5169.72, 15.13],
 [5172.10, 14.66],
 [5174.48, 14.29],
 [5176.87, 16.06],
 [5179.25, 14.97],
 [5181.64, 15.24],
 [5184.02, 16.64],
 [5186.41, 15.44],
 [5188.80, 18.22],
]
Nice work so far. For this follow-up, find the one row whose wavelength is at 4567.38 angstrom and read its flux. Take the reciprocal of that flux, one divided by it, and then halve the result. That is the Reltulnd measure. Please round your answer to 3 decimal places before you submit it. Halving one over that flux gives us 0.026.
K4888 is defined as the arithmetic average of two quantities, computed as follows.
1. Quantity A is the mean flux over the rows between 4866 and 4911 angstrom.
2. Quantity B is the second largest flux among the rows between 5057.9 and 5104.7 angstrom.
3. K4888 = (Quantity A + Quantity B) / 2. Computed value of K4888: 19.9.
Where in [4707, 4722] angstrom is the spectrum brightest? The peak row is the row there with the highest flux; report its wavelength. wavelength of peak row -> 4717.01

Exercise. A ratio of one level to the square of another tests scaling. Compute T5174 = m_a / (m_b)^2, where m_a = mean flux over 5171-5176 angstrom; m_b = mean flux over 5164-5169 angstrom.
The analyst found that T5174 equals 0.067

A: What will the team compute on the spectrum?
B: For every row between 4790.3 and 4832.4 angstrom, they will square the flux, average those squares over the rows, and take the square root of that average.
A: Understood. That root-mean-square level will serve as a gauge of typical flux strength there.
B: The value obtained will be 20.0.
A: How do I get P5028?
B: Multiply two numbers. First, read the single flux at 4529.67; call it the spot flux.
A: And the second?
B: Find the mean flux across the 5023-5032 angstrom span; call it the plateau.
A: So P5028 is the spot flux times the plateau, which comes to 292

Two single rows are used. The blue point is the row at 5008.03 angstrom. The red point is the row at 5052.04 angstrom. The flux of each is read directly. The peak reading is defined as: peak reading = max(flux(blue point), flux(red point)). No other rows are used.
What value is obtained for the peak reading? 19.7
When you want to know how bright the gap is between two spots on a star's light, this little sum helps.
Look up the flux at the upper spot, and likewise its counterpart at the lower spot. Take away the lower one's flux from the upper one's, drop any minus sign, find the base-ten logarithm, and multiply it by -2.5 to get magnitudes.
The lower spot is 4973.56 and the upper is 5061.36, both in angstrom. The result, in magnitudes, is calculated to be 1.0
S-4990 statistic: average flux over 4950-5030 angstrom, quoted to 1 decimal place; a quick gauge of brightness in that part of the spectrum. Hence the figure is 19.2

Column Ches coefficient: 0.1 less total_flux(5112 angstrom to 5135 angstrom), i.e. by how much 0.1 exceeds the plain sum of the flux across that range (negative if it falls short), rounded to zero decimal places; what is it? -182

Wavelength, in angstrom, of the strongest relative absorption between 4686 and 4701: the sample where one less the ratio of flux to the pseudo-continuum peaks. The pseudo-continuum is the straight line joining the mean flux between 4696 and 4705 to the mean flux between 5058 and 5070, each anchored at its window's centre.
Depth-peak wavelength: 4693.18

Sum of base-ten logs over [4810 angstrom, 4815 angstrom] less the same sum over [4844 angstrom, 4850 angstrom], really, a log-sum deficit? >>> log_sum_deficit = -1.3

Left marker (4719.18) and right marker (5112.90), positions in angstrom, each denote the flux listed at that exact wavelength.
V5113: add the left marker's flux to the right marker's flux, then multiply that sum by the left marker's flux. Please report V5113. 721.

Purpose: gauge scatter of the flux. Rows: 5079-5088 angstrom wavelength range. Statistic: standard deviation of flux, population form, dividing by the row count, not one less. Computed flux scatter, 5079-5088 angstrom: 0.89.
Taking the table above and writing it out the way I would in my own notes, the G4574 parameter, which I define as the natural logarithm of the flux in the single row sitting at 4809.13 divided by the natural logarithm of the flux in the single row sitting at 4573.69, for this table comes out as 1.056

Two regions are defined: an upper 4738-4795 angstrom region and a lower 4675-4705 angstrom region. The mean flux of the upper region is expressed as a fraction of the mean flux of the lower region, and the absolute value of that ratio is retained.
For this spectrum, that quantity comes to 1.038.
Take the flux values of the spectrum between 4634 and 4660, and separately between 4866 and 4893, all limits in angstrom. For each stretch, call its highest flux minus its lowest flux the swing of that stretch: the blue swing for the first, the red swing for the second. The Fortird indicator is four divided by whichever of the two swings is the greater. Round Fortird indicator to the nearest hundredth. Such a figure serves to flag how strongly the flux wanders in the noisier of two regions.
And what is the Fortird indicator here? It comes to 0.71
